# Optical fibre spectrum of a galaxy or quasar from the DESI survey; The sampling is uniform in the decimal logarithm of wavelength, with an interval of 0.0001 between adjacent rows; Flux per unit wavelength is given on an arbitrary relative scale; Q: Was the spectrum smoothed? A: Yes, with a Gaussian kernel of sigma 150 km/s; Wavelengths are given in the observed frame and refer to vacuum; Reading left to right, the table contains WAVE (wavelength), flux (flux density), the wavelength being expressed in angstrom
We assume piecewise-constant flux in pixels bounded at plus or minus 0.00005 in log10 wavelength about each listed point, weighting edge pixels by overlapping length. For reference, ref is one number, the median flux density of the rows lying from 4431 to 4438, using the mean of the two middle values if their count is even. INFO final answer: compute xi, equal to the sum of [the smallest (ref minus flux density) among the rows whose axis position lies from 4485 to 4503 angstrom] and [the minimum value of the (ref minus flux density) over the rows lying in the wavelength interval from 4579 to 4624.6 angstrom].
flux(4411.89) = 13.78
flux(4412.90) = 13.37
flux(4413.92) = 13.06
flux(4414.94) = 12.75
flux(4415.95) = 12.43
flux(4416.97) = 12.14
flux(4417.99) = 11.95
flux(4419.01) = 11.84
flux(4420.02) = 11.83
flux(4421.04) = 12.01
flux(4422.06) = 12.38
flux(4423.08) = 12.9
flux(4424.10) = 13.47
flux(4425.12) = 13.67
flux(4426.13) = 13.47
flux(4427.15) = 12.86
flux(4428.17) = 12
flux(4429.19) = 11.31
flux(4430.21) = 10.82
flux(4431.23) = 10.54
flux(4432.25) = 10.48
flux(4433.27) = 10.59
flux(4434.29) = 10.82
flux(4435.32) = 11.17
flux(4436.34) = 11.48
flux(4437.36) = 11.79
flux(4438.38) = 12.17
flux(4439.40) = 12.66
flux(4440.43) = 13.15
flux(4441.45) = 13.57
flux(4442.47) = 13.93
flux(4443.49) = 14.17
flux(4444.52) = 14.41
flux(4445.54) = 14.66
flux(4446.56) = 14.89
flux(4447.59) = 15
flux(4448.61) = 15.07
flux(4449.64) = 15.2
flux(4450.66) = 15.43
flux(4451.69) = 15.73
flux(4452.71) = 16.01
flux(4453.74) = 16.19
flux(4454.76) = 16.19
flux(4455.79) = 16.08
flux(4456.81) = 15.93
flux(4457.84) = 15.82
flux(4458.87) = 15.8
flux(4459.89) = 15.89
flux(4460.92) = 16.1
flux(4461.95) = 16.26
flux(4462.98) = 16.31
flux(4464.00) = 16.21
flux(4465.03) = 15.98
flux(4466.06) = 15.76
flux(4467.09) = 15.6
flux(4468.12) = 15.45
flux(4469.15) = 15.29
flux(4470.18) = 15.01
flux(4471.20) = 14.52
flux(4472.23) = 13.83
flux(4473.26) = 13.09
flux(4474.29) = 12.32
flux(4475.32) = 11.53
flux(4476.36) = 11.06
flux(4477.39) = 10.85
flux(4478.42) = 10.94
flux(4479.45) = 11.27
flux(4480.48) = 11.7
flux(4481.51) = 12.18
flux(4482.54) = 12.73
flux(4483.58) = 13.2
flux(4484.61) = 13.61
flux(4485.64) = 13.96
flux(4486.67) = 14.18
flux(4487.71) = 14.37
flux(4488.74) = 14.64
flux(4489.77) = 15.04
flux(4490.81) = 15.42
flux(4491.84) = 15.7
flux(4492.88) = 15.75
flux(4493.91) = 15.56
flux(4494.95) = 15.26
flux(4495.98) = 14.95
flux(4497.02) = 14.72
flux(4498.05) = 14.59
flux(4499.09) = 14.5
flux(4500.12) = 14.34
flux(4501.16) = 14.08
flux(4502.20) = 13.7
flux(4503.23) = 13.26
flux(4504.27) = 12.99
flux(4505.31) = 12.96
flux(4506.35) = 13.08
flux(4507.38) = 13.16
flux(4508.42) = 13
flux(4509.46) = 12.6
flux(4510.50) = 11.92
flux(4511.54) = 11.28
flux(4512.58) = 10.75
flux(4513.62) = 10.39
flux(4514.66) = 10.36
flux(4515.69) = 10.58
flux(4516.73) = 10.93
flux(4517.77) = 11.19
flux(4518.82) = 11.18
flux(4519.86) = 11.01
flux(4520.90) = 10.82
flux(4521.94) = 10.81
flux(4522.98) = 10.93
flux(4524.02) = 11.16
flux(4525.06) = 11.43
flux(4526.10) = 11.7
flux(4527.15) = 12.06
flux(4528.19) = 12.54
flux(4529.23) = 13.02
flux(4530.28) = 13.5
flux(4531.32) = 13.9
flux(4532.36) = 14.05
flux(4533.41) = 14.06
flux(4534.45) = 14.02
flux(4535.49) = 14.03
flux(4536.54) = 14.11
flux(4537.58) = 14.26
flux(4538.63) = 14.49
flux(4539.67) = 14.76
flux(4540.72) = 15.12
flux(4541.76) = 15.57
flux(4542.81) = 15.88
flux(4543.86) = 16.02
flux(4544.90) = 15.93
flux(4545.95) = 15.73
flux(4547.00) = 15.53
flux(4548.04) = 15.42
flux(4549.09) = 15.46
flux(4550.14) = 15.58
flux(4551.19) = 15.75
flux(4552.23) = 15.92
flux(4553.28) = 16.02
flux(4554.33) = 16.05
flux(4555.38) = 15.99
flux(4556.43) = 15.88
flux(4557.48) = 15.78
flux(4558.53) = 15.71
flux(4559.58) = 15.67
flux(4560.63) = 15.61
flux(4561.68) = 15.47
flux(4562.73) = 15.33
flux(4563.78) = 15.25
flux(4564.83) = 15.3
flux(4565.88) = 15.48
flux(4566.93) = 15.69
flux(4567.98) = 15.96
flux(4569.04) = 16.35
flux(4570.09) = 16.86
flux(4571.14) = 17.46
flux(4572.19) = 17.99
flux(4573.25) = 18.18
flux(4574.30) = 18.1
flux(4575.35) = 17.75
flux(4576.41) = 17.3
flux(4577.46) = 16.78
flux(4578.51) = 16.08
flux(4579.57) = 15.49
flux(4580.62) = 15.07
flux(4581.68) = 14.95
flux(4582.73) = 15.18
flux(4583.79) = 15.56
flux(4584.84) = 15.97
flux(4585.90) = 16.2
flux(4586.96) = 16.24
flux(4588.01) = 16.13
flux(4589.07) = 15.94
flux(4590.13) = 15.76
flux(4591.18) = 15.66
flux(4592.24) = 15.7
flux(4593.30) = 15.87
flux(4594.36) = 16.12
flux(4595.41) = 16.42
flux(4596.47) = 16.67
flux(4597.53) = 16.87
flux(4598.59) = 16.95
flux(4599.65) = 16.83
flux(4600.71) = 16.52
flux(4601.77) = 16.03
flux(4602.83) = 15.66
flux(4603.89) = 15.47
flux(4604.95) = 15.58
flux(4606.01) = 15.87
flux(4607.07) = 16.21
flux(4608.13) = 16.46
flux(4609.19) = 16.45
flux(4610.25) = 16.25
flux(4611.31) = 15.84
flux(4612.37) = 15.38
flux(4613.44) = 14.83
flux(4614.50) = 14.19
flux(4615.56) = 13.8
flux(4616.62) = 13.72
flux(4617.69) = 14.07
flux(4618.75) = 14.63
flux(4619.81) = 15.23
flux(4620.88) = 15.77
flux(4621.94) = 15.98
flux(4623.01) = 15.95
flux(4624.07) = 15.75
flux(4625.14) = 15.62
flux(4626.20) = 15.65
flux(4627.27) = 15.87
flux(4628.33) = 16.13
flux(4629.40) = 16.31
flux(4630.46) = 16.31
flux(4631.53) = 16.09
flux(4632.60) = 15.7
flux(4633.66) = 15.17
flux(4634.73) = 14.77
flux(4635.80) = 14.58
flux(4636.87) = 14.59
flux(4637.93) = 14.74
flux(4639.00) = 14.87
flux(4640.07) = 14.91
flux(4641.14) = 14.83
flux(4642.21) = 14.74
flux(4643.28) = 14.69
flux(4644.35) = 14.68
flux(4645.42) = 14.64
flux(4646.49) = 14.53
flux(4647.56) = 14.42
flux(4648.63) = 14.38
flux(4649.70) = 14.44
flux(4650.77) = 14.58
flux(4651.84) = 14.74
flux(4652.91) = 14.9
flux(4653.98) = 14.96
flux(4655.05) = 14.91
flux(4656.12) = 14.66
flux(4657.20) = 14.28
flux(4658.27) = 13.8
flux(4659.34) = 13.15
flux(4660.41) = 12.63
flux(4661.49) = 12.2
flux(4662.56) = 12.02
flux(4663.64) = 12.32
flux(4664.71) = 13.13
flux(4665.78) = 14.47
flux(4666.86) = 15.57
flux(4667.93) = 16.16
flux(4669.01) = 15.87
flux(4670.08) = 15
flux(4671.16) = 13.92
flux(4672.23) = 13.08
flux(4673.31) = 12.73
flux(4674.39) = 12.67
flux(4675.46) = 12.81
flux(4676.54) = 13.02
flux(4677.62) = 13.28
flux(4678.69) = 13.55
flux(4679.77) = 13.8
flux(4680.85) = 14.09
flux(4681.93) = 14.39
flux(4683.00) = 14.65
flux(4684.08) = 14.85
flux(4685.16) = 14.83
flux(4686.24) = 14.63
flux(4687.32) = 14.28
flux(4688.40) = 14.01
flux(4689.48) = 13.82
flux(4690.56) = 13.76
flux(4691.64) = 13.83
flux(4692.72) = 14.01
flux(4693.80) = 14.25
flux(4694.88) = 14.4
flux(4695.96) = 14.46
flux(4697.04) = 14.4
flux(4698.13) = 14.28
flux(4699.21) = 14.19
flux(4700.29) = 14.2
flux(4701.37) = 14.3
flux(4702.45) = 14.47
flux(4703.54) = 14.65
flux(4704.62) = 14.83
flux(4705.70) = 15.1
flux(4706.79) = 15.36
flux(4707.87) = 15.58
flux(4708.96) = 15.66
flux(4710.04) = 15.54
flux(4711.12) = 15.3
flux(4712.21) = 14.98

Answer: -11.1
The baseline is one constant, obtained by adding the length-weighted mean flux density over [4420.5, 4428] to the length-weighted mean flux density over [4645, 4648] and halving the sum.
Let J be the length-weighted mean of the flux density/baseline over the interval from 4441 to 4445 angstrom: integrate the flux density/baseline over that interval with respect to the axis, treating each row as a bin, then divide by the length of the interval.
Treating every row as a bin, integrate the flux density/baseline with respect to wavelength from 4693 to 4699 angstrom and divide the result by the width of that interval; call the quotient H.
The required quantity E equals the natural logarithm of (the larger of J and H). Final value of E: 0.04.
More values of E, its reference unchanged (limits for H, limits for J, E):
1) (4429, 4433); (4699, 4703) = 0.04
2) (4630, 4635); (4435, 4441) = 0.13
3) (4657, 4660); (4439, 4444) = 0.00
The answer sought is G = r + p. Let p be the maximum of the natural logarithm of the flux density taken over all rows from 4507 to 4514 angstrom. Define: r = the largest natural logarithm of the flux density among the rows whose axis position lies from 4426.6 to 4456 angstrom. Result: 5.36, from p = 2.58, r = 2.78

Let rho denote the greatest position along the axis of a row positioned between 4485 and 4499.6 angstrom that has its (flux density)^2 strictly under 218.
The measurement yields 4499.09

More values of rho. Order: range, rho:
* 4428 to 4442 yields 4441.45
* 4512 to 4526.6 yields 4526.10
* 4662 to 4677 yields 4676.54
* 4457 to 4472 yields 4471.20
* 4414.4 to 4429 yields 4428.17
